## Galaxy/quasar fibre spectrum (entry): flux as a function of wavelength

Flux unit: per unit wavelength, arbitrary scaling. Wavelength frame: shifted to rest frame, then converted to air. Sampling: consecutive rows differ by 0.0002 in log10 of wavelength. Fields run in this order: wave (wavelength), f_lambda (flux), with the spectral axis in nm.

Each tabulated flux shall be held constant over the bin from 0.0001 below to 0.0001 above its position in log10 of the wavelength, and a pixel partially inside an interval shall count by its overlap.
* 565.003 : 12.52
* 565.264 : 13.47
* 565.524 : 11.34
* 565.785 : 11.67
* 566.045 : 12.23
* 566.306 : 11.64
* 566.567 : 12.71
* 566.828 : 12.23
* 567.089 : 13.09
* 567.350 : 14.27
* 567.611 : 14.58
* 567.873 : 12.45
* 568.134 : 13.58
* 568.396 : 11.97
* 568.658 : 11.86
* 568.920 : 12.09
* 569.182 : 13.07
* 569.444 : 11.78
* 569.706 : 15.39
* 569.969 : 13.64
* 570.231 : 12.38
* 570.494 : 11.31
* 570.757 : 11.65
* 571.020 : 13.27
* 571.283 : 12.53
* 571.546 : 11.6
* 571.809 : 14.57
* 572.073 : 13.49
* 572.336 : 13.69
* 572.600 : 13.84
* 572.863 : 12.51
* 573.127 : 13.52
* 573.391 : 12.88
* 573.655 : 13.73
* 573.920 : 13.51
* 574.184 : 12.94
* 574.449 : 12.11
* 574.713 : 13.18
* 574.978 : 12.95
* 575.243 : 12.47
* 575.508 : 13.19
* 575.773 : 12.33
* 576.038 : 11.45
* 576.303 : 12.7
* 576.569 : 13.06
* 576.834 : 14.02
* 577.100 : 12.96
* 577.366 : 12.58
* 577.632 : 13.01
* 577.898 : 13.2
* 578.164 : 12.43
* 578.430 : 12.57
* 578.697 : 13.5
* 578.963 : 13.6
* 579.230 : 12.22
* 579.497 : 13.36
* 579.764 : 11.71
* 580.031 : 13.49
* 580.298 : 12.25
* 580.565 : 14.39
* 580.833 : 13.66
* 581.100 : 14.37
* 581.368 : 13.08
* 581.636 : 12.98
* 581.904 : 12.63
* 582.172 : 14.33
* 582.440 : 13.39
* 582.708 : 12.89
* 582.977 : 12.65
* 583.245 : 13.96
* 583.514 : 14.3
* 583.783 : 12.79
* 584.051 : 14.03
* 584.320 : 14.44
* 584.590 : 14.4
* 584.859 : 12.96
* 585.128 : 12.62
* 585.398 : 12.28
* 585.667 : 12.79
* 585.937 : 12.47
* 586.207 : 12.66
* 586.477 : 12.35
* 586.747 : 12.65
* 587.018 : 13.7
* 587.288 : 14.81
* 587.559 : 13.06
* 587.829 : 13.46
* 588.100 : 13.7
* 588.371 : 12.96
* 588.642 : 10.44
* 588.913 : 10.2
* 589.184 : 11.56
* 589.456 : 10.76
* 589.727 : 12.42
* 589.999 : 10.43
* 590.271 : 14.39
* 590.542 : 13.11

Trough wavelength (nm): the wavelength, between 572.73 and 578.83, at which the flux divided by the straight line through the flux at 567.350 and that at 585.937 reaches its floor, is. 576.038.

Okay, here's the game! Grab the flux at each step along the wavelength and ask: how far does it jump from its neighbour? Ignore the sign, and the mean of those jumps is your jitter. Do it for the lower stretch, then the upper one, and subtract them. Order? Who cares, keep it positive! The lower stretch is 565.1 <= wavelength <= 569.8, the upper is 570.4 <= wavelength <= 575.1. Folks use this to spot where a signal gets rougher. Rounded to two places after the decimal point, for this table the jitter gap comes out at 0.22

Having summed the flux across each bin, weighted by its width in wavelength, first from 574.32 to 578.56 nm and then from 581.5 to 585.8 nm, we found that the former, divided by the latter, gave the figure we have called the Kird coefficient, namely 0.94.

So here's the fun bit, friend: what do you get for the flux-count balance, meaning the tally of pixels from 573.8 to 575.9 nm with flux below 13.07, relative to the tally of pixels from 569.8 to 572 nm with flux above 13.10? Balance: 1.7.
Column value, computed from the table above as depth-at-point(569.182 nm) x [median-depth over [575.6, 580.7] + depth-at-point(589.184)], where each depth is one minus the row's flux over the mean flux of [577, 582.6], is 0.0006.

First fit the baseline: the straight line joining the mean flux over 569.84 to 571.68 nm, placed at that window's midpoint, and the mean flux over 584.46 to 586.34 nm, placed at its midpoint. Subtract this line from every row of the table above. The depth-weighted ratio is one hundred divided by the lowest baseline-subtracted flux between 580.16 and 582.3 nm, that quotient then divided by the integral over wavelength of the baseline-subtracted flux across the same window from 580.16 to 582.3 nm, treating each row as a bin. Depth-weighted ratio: -144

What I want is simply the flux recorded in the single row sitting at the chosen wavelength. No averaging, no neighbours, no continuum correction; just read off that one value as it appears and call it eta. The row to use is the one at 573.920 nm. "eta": 13.51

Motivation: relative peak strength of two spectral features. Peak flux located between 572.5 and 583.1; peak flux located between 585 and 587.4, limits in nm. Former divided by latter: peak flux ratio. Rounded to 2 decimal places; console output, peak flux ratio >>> 0.97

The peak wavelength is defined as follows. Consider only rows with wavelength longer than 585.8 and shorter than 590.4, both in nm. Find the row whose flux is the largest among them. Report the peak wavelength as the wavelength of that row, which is 587.288 nm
